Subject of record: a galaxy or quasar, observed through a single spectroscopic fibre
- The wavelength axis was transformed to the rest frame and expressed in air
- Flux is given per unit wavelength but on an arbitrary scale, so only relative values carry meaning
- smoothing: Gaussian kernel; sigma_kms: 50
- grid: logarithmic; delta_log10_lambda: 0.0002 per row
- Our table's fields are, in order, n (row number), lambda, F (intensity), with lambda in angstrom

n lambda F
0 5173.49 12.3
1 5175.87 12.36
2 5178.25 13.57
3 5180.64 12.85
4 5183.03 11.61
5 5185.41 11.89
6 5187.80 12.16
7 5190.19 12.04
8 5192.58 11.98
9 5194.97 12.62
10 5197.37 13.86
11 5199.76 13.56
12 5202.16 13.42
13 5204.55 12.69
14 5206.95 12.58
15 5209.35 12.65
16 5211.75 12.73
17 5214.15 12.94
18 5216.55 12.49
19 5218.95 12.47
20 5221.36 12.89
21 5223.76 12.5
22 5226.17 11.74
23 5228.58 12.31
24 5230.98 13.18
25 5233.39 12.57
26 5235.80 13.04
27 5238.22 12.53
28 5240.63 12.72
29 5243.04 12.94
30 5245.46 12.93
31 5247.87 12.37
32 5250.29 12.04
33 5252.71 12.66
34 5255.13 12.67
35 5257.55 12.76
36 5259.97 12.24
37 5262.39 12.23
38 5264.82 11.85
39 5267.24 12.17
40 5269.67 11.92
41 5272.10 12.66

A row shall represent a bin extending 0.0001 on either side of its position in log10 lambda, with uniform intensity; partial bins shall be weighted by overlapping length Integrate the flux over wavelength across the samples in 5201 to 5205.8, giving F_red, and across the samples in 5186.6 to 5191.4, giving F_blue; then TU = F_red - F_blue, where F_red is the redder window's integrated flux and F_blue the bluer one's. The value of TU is 5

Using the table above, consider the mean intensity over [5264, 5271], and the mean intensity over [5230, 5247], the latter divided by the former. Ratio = 1.07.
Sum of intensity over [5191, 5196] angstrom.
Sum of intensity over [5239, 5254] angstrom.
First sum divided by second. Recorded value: 0.3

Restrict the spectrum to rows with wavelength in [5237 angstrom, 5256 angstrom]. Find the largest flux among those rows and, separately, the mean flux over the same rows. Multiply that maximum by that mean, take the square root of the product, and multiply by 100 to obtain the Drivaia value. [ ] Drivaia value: 1277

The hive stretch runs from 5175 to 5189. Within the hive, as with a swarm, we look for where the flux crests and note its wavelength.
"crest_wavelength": 5178.25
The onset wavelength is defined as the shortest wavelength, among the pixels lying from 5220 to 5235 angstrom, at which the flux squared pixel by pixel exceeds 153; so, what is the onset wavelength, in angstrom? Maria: 5221.36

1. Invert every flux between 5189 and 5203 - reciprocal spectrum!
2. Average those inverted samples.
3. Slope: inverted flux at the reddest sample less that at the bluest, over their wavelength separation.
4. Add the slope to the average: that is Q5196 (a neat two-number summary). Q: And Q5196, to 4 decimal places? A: 0.0770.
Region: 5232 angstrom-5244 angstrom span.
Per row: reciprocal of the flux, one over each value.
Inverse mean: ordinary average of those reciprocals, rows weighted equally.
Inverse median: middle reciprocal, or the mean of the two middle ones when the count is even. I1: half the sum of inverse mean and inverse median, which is 0.0785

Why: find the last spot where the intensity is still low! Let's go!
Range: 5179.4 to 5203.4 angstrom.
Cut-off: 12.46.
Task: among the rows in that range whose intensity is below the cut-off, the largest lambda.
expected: 5192.58 angstrom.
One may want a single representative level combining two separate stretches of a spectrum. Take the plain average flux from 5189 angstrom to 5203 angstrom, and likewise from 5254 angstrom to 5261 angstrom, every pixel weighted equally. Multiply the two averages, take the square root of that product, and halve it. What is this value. 6.37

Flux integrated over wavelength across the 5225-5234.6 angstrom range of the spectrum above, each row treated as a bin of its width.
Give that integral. 120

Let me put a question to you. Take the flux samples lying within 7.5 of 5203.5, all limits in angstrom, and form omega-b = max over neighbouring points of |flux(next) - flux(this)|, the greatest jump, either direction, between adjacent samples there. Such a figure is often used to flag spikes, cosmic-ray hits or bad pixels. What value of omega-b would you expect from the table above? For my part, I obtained 0.73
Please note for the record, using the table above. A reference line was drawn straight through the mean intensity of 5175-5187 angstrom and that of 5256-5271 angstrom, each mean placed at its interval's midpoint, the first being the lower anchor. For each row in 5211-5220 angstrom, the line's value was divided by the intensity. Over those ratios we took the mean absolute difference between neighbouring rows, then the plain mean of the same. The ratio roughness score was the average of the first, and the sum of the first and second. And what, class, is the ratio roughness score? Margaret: 0.505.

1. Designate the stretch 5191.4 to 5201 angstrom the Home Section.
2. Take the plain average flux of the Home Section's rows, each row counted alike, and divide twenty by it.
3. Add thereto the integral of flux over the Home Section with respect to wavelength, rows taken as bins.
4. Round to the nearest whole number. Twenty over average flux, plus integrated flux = 126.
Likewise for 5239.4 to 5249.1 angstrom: 125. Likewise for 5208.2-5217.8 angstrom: 124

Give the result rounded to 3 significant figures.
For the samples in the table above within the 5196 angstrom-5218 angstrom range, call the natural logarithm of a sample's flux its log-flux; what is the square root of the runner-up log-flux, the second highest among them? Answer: 1.61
